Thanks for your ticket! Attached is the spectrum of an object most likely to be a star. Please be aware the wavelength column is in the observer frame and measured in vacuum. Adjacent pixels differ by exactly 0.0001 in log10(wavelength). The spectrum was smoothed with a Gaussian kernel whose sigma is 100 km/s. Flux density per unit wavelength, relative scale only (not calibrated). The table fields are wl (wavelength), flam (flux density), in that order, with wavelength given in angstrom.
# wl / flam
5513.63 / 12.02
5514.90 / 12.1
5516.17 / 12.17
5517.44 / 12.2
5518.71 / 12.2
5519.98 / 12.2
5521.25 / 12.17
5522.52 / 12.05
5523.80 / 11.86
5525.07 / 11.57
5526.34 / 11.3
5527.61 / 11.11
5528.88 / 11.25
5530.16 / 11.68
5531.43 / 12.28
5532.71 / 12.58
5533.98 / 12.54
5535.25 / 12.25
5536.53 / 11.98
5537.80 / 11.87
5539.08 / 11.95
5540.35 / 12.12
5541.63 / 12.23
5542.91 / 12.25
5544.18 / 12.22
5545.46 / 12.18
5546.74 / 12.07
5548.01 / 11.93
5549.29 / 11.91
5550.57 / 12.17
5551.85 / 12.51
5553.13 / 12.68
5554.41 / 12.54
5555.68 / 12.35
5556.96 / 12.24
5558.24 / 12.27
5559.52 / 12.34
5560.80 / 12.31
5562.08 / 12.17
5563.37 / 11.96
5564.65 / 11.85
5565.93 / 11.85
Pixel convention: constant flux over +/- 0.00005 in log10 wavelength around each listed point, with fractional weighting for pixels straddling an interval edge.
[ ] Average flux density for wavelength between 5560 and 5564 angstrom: 12.1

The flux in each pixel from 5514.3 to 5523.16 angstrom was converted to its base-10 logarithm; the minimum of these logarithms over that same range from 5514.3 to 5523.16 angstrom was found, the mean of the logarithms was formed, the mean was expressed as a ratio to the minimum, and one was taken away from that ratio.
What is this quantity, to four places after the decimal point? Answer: 0.0035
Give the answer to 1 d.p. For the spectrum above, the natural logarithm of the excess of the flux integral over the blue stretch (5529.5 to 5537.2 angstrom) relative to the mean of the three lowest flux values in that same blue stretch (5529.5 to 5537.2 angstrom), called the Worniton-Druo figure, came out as 4.4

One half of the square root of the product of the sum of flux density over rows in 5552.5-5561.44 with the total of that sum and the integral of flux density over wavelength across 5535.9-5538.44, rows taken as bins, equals 50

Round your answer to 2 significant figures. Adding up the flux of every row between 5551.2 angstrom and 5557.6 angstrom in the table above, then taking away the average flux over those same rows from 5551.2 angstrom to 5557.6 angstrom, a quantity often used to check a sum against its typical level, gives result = 50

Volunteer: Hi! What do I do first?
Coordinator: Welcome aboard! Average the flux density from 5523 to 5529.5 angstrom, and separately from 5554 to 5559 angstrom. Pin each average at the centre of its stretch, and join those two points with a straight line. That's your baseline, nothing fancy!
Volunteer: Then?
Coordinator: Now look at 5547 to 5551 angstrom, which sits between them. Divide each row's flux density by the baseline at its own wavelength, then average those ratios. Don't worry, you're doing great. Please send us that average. 0.99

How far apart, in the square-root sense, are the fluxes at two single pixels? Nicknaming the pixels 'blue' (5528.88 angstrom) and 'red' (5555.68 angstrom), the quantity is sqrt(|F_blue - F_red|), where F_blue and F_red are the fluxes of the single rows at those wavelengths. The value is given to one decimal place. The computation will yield 1.0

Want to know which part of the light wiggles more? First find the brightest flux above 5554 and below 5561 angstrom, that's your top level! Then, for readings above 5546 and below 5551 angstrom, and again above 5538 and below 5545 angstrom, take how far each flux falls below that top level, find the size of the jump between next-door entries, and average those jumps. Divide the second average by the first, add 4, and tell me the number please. 4.59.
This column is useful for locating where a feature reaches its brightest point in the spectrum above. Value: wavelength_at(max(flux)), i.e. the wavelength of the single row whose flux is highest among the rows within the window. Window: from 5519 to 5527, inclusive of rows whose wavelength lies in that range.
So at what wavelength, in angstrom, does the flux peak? 5519.98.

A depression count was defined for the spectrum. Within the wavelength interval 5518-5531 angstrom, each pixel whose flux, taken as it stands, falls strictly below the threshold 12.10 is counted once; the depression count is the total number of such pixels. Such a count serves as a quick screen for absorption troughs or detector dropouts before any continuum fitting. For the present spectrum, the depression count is 7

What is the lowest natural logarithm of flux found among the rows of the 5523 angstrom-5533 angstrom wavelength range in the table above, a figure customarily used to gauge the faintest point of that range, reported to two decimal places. 2.41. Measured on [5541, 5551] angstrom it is 2.48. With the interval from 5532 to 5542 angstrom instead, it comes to 2.47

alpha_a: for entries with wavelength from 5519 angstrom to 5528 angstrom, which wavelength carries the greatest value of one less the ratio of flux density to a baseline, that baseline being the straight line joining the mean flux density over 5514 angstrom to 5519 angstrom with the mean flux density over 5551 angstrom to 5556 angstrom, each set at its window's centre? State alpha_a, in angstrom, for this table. 5527.61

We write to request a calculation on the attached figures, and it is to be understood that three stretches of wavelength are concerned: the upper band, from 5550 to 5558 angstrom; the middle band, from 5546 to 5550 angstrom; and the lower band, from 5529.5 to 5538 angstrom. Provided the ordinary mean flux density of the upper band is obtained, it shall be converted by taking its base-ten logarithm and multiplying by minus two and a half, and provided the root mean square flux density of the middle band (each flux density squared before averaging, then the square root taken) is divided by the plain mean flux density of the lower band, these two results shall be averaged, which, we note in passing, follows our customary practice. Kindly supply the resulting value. -0.876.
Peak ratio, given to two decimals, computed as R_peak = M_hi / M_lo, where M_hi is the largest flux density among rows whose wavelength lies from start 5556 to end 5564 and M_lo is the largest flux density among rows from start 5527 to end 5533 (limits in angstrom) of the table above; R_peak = 0.98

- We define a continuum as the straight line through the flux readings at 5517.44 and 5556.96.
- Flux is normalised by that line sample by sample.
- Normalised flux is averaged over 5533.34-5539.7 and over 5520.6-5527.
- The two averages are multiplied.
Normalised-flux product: 0.96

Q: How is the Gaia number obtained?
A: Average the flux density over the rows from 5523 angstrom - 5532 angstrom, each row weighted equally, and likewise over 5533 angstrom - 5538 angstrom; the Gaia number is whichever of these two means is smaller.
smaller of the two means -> 11.6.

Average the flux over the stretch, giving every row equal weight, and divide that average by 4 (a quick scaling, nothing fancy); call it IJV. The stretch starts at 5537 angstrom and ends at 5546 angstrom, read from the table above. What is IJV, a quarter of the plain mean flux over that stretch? 3.029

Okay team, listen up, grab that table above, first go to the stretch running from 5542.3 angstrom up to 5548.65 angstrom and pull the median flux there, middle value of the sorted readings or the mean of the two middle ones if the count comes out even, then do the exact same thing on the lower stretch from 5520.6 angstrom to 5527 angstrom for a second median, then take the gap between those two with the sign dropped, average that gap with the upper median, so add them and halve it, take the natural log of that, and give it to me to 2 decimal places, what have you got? 1.83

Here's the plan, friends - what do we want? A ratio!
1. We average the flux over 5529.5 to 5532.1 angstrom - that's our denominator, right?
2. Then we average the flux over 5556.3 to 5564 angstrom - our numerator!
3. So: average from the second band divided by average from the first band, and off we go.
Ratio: 1.02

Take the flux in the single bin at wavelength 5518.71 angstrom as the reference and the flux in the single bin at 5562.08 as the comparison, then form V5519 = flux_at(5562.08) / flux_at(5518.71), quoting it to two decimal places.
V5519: 1.00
